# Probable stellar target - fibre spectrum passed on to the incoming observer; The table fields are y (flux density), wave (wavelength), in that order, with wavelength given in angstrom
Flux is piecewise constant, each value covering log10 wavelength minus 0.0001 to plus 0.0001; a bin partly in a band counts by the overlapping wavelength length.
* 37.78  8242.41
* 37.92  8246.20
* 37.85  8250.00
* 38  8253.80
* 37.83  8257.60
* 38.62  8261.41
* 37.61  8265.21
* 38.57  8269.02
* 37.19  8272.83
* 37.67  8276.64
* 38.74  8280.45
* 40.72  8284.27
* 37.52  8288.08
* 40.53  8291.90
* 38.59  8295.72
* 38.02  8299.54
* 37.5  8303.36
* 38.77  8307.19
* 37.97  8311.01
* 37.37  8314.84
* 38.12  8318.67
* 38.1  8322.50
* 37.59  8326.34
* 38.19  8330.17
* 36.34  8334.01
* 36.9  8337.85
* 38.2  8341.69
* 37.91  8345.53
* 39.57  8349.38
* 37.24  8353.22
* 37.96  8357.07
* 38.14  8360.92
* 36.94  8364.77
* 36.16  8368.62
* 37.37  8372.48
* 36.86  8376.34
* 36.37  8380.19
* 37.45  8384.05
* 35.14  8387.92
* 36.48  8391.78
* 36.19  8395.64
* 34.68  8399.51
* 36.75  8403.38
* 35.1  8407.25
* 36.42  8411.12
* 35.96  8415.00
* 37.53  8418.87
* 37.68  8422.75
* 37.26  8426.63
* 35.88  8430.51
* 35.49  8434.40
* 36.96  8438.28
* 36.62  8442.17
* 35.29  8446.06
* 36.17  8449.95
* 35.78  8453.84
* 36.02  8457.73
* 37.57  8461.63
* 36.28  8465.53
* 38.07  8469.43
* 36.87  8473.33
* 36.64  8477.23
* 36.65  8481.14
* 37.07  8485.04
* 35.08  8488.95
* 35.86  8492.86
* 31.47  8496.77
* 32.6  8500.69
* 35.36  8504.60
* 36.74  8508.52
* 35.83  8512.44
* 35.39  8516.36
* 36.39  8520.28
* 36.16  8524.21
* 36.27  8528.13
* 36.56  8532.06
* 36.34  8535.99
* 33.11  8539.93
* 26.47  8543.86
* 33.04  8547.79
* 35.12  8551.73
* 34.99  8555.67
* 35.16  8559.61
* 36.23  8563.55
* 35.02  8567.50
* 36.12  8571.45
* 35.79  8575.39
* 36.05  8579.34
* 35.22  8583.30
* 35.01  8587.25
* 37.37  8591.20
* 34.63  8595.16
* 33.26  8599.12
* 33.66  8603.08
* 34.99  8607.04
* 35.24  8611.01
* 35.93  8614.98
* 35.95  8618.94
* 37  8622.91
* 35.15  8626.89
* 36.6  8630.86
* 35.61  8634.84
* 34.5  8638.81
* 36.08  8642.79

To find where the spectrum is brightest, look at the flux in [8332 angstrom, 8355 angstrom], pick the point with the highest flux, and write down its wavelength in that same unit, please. 8349.38 angstrom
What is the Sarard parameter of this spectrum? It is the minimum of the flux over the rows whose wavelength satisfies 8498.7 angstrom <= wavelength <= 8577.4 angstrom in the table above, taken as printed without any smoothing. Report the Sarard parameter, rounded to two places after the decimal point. 26.47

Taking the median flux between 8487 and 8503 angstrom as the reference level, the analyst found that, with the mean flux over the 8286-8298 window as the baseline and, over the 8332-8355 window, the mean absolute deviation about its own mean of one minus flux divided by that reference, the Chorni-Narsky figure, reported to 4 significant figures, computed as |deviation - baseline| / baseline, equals 0.9993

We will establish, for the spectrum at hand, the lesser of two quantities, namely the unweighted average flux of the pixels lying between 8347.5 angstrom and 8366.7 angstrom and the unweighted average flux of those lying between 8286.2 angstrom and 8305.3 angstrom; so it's 38.0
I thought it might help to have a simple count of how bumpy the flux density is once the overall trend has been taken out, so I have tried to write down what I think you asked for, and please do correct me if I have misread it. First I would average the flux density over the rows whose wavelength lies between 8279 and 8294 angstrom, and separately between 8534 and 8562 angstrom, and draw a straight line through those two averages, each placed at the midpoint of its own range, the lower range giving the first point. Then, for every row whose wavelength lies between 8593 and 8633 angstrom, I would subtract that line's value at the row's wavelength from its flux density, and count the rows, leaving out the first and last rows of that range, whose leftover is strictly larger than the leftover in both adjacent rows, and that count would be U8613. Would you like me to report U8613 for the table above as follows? 1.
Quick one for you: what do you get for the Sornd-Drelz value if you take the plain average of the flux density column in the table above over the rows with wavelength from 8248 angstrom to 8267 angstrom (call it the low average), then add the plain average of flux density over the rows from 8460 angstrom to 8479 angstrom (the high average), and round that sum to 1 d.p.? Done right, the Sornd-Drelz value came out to 75.1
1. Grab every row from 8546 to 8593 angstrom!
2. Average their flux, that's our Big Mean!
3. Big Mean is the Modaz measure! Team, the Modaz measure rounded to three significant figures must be 35.4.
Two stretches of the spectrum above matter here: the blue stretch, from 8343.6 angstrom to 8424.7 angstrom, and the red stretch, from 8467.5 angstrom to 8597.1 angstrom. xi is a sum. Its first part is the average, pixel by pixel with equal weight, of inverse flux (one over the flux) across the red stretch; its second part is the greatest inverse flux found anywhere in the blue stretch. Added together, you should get 0.0573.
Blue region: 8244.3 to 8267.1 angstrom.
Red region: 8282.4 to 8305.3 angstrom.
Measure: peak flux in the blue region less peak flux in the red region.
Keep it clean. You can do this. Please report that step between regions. -2.1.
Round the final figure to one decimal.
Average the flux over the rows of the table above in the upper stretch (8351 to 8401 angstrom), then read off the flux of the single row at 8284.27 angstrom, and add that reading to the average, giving 77.4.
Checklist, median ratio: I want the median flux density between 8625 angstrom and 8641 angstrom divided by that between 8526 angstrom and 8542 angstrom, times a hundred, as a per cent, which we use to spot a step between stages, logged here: 97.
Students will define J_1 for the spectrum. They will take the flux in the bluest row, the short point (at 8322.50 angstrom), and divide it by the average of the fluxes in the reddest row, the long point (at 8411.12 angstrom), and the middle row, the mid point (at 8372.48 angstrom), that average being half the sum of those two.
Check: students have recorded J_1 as 1.03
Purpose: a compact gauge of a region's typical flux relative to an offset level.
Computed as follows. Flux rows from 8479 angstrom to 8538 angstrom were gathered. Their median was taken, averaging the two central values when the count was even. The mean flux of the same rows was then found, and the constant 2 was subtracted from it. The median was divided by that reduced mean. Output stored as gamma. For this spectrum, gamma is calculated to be 1.08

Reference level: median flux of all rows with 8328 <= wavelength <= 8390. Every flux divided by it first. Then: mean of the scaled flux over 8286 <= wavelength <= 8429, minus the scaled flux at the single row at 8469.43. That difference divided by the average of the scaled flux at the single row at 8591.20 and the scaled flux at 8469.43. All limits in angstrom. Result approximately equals -0.02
